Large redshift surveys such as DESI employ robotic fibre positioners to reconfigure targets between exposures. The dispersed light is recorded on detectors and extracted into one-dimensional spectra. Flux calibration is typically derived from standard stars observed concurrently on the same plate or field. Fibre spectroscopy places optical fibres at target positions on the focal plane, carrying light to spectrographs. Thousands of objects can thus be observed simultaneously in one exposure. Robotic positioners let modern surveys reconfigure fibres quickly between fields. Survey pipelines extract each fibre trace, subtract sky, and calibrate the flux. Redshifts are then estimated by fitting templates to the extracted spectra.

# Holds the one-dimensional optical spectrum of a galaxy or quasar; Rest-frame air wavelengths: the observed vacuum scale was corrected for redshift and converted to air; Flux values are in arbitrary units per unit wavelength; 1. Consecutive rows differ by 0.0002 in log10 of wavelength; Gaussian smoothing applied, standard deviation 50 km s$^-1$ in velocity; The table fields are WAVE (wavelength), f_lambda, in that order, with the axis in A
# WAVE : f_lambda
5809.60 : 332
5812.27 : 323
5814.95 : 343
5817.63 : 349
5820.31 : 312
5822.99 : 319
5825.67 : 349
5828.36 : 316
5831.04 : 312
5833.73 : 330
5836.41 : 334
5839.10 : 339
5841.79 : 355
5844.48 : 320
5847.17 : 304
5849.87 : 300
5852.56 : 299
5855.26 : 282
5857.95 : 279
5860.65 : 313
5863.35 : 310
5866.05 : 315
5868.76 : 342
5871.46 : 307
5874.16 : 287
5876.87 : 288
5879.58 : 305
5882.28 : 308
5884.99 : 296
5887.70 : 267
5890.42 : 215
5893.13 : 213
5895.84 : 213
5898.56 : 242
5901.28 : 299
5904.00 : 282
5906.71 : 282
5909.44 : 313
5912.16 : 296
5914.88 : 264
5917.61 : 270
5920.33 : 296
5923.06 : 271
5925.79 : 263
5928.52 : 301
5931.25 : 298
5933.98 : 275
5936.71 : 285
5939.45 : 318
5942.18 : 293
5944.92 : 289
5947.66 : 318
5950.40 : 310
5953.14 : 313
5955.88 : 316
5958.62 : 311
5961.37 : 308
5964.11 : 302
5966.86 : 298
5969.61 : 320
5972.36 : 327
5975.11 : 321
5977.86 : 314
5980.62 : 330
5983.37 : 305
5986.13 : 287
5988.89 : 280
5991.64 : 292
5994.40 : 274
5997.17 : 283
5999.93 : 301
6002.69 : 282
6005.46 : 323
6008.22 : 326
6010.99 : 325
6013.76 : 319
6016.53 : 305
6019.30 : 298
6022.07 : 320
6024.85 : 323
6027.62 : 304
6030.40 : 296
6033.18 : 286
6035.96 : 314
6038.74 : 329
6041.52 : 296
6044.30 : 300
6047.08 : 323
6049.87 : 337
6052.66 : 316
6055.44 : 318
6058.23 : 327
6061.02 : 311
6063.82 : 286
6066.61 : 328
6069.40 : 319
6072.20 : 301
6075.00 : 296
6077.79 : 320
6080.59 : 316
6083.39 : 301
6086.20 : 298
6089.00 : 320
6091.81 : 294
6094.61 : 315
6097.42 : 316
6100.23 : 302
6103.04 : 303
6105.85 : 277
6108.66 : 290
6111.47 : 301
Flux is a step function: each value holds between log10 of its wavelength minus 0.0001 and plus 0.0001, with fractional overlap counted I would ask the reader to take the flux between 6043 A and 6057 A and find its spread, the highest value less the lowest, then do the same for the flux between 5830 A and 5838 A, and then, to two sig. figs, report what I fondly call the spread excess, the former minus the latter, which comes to 15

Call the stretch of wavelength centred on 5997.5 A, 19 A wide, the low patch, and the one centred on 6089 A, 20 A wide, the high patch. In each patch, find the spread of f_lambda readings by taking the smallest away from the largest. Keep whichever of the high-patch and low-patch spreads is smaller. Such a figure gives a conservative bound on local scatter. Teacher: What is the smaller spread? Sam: 26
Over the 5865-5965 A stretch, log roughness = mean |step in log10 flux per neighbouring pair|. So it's 0.027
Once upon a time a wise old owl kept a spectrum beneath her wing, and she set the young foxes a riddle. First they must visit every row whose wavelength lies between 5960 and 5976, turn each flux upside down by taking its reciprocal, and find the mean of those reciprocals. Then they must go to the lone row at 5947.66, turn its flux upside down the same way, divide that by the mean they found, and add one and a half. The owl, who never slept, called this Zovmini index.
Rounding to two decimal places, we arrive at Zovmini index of 2.48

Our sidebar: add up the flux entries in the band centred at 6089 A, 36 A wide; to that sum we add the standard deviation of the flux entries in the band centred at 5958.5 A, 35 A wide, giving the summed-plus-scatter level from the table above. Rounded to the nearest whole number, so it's 3970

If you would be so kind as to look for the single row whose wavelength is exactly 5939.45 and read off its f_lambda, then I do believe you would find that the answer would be 318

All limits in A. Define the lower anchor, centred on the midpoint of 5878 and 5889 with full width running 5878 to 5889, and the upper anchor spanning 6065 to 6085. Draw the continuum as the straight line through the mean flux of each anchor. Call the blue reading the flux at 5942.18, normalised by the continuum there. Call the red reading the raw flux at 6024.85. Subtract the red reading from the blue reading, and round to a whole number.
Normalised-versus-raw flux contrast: -322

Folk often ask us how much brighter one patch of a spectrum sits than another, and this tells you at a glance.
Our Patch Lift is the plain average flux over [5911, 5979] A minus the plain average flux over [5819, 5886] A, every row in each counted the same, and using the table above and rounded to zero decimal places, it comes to -14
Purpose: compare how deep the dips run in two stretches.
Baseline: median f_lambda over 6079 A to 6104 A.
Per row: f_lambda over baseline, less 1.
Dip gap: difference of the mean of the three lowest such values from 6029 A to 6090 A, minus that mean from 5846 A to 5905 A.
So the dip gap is 0.25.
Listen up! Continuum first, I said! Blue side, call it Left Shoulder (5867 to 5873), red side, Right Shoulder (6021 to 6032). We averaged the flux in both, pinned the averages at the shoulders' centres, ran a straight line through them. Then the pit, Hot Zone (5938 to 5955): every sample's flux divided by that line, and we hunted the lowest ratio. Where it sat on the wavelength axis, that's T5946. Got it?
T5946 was 5944.92 A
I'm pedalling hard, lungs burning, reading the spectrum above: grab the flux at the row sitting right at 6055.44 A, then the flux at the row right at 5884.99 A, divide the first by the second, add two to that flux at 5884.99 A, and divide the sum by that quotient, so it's 277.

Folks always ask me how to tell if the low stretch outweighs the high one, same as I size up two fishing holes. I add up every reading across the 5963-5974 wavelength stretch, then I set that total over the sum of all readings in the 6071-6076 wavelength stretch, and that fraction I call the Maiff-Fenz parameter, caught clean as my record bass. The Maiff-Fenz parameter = 2.1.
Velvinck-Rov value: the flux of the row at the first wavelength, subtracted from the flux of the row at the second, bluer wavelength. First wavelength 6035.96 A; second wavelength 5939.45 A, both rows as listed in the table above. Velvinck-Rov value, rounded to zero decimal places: 4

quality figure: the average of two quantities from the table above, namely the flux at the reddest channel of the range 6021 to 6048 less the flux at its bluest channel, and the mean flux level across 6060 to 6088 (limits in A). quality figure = 155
